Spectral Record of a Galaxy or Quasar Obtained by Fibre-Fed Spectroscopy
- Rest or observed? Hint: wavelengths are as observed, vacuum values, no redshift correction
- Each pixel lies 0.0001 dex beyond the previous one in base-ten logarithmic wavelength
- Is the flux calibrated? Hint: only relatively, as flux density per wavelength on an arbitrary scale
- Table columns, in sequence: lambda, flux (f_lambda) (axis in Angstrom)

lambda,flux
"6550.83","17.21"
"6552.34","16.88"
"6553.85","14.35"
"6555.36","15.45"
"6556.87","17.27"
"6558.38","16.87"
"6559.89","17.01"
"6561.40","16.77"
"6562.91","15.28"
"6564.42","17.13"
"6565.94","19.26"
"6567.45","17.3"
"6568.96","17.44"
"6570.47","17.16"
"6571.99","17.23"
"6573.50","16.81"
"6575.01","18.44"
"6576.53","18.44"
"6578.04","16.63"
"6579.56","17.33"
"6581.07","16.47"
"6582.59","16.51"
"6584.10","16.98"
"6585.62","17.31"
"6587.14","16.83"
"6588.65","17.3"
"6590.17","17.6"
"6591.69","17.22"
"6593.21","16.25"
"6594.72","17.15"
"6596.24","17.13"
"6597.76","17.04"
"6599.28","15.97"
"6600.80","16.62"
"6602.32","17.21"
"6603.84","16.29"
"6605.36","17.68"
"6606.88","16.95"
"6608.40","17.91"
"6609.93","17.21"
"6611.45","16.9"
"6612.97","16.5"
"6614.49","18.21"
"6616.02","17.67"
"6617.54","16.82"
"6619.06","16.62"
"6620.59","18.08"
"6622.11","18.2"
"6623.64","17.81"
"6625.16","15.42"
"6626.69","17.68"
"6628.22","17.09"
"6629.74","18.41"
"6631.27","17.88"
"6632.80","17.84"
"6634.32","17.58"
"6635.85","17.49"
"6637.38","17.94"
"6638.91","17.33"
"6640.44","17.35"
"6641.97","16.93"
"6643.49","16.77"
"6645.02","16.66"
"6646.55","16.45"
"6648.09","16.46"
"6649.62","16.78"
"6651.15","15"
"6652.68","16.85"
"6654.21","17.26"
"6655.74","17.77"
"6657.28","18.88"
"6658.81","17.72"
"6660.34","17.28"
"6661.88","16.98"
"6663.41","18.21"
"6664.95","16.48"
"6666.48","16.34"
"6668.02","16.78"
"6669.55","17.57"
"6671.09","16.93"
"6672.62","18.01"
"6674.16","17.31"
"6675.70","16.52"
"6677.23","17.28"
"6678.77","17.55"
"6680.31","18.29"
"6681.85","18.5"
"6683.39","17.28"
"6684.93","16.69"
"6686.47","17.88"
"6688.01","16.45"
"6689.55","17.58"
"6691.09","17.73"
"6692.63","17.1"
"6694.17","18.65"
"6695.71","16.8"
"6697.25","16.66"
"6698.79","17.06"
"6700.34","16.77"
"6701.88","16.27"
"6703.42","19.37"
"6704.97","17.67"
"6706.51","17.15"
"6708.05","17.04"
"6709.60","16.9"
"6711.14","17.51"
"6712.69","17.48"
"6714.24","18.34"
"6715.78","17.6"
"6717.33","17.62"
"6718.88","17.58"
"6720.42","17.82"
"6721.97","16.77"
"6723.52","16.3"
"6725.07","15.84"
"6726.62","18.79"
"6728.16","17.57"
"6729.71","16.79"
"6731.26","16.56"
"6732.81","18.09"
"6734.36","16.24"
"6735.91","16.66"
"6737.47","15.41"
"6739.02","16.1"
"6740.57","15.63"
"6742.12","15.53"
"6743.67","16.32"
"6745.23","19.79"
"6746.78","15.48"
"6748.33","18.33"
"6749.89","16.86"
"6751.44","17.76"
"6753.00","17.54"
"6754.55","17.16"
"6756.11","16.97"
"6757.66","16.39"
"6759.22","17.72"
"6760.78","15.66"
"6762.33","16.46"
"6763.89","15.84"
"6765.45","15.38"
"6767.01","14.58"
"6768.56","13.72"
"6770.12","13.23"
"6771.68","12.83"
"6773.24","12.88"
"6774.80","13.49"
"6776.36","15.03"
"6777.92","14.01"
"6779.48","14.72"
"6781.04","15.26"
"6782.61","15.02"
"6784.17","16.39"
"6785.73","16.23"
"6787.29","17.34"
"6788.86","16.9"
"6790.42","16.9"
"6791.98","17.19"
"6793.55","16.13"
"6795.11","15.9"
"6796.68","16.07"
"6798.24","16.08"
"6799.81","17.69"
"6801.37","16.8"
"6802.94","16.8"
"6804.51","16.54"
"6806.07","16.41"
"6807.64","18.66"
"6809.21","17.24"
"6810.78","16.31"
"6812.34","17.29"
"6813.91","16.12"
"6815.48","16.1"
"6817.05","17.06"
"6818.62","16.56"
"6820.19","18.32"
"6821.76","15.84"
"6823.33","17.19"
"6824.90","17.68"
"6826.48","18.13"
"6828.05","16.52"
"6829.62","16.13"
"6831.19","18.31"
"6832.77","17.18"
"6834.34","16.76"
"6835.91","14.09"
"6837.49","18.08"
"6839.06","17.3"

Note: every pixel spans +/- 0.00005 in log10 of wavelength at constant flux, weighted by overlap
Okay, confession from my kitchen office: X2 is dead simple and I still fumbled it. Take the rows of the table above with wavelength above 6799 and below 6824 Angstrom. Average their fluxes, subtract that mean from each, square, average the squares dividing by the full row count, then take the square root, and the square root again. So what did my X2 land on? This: 0.87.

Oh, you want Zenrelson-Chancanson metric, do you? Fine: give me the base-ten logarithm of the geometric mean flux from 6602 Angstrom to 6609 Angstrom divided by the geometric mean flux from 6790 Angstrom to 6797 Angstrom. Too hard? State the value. 0.02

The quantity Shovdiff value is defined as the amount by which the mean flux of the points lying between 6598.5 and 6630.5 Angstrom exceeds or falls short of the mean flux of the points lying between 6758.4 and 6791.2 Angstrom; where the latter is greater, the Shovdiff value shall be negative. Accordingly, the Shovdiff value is 2.0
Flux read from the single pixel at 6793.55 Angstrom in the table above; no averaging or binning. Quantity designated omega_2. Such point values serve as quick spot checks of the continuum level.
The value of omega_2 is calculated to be 16.13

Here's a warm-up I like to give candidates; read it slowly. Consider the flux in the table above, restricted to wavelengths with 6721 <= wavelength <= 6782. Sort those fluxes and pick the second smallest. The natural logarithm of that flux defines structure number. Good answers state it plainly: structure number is 2.56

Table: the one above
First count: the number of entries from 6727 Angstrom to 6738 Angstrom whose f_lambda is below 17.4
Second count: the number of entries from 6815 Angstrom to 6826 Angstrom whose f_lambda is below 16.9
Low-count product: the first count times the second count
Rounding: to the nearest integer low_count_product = 15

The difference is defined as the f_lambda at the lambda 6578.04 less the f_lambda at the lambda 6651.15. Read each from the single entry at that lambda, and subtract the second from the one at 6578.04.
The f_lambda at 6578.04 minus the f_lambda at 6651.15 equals 1.6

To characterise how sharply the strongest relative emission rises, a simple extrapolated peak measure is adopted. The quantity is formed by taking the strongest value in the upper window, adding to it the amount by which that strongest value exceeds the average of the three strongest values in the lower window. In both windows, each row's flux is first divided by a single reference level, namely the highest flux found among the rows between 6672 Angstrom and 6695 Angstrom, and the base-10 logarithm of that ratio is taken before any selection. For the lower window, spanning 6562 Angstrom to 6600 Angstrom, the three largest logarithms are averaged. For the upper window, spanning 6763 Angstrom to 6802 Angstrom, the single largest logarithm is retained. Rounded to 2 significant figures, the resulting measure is -0.047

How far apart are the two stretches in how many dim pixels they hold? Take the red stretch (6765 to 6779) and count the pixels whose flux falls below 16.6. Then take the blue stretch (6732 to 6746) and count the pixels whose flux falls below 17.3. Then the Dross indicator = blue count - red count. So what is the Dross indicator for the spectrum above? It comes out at -2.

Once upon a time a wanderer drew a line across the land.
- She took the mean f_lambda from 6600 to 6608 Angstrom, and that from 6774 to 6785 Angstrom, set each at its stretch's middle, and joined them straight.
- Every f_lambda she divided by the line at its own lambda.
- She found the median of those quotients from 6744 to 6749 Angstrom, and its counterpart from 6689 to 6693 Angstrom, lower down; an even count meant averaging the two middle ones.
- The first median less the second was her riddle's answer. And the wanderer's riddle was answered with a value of 0.10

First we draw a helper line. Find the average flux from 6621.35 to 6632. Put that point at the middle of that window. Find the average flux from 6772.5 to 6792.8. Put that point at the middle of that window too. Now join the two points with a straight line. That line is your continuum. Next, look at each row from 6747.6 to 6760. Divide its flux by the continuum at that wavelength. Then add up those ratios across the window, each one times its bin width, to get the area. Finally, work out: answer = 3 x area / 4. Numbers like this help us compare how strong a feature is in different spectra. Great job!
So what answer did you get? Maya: 10.2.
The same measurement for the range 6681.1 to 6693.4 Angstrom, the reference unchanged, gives 9.6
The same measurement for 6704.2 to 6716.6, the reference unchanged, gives 9.9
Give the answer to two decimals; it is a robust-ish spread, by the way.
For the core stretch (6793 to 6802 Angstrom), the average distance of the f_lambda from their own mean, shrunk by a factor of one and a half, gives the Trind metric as 0.36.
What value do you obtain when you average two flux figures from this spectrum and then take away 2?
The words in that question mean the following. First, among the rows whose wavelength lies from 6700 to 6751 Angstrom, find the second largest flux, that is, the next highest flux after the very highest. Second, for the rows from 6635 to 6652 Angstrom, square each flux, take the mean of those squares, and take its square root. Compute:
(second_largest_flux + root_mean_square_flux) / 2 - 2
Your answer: 16.1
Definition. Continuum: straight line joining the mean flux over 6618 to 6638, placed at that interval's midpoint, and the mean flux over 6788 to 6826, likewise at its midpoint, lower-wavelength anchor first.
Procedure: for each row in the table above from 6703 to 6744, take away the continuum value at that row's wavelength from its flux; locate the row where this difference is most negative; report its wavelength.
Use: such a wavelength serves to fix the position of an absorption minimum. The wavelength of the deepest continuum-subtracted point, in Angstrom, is 6737.47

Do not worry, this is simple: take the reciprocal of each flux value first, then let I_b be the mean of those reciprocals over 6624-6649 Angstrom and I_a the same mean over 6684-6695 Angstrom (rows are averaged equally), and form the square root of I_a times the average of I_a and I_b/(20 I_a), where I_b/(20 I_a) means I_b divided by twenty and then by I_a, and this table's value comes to 0.0557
